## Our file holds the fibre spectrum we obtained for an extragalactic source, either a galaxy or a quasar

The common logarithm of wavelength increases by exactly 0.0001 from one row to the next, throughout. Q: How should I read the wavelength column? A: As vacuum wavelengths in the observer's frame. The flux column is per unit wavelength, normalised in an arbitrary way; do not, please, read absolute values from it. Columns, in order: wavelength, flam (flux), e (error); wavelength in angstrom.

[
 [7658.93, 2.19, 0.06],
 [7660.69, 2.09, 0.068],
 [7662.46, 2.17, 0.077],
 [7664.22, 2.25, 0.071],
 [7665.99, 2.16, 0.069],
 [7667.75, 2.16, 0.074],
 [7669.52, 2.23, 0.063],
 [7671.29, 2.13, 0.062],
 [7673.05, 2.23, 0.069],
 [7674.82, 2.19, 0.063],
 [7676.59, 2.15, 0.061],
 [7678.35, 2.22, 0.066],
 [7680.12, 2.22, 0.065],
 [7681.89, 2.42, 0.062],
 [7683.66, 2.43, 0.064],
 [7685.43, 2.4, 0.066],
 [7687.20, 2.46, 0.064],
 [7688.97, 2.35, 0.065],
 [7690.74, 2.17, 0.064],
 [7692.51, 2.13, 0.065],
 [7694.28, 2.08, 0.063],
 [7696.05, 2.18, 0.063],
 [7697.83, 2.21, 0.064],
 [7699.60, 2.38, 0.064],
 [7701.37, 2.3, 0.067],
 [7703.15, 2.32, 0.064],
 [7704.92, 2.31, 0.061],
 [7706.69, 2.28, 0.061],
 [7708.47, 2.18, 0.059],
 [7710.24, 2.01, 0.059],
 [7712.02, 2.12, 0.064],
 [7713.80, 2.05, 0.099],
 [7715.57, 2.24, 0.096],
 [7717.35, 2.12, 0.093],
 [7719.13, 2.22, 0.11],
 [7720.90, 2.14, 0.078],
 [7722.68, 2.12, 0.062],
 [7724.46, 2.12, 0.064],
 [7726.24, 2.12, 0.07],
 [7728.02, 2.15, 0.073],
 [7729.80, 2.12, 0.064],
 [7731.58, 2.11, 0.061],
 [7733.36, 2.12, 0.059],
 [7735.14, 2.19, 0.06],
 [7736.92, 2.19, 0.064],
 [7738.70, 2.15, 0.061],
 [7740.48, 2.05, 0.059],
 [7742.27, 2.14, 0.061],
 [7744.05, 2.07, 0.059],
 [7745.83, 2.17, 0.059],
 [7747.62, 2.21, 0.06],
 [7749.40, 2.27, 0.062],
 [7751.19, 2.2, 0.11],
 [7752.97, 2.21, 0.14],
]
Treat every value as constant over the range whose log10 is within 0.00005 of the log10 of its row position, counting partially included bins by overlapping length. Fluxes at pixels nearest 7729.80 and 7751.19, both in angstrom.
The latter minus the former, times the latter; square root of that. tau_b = 0.42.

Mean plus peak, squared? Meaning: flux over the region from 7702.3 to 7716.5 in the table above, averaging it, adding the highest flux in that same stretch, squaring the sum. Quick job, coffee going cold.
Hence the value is 20.3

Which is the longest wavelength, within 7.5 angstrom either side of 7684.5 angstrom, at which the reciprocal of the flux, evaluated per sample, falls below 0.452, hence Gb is 7688.97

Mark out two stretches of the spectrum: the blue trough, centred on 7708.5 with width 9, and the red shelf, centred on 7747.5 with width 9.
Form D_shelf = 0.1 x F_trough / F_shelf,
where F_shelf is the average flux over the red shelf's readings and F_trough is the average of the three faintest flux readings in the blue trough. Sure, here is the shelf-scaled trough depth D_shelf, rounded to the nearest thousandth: 0.096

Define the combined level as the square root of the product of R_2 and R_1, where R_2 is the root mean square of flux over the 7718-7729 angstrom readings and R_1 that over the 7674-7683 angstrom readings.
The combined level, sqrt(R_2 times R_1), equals 2.19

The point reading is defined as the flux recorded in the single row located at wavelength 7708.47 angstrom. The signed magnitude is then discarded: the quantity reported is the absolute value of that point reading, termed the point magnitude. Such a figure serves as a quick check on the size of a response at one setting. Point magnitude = 2.18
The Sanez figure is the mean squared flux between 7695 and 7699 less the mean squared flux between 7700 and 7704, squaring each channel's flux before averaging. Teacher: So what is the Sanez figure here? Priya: -0.52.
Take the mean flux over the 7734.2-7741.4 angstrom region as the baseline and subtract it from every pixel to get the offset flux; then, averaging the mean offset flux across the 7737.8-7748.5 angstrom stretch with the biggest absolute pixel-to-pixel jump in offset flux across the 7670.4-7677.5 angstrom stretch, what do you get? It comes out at 0.04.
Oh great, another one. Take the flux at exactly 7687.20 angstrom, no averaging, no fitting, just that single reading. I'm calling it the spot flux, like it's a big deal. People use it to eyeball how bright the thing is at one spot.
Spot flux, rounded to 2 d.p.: 2.46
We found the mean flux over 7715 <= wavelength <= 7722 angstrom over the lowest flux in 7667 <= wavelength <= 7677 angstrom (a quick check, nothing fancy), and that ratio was 1.02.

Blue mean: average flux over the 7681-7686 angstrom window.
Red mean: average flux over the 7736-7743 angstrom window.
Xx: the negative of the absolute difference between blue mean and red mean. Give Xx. -0.28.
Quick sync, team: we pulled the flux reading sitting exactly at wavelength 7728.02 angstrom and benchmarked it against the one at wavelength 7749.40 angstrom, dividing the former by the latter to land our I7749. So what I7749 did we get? 0.95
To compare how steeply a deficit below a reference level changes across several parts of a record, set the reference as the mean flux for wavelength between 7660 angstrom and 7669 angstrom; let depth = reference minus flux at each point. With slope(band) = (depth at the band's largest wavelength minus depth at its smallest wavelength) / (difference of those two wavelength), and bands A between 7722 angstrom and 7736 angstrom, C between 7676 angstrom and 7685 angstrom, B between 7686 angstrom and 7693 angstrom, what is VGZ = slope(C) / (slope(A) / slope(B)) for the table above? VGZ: 0.44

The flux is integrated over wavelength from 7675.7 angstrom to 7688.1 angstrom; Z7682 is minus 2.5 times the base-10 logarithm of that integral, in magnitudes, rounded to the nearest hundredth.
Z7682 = -3.65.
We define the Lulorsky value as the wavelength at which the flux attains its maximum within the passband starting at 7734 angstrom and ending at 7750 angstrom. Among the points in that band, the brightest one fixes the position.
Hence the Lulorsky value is 7749.40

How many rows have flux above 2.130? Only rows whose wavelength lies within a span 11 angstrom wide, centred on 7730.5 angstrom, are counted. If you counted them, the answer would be 2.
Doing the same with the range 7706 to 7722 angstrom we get 5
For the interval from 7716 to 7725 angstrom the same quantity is 2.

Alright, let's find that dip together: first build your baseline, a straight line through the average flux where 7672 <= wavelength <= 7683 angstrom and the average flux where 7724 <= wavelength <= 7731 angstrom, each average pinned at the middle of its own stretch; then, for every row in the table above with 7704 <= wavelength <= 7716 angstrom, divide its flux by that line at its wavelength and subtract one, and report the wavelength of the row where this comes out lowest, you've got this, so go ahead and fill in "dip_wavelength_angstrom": 7710.24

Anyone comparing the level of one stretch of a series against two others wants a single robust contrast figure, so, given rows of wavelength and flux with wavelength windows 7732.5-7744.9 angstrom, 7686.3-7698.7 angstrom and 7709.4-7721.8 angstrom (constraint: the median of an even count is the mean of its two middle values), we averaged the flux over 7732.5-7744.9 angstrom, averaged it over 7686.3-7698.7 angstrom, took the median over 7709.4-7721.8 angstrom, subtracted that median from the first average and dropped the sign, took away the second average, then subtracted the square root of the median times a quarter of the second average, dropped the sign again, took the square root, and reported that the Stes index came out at 1.82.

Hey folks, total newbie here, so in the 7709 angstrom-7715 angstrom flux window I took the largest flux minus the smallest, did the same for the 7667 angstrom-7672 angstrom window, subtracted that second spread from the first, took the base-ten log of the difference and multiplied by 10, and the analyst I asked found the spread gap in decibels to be -20.0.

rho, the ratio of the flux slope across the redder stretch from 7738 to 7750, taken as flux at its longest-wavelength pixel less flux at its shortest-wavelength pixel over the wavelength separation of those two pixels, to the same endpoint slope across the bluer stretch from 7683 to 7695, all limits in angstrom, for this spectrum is 0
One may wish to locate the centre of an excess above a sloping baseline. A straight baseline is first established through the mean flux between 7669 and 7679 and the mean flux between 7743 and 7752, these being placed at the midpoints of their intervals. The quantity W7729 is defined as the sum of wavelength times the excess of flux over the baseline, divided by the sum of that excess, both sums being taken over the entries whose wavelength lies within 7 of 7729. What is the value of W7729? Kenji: 7728.0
